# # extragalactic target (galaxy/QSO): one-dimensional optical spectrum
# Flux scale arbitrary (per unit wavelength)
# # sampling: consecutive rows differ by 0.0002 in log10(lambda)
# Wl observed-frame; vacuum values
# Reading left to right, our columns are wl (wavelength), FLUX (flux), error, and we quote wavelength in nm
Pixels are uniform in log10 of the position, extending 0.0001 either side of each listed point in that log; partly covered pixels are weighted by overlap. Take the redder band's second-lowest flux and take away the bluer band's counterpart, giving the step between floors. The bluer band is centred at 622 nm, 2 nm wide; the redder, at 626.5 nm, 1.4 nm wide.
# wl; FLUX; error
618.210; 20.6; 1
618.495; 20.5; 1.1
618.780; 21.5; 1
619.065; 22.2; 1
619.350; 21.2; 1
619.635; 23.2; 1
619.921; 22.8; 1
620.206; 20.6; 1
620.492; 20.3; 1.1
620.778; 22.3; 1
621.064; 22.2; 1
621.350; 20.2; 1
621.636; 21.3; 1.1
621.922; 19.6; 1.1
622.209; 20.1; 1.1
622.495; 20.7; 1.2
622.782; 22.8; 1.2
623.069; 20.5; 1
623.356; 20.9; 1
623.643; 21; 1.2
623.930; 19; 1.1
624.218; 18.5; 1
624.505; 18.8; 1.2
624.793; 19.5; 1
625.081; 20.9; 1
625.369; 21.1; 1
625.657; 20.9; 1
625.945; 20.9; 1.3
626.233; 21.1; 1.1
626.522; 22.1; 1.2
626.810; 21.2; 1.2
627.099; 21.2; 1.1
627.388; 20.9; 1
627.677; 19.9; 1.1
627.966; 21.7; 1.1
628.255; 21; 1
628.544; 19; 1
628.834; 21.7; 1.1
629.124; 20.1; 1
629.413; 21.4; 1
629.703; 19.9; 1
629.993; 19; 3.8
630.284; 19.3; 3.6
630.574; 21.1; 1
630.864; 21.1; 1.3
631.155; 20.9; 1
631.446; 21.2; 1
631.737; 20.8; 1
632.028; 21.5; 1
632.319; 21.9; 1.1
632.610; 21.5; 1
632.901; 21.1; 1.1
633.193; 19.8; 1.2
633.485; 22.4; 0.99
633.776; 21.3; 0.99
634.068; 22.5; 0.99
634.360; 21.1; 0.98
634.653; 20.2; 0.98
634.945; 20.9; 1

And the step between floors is 1.0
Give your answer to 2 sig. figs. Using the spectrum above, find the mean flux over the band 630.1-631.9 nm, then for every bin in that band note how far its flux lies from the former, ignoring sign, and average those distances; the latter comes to 0.48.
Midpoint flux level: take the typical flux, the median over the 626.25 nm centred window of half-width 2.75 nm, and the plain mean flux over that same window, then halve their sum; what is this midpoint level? 20.7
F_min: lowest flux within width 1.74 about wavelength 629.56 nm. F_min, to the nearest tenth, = 19.0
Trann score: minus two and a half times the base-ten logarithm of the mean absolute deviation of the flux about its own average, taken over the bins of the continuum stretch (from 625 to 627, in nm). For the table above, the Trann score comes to 1.4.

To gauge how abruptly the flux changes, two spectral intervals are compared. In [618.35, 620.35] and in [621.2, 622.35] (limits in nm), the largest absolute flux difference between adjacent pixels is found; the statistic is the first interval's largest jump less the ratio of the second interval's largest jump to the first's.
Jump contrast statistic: 1.43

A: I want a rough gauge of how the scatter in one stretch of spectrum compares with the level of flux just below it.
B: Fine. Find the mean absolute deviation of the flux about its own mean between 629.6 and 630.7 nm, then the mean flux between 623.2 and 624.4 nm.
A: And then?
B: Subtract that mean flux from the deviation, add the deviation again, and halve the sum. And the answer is -9.2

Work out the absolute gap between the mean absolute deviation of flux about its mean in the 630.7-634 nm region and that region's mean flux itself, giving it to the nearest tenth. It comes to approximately 20.8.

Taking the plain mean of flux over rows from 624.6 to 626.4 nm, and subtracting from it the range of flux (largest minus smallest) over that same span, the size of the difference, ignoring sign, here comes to 19.1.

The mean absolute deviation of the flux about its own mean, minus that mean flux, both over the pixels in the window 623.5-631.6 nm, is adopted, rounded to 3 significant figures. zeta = -19.6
